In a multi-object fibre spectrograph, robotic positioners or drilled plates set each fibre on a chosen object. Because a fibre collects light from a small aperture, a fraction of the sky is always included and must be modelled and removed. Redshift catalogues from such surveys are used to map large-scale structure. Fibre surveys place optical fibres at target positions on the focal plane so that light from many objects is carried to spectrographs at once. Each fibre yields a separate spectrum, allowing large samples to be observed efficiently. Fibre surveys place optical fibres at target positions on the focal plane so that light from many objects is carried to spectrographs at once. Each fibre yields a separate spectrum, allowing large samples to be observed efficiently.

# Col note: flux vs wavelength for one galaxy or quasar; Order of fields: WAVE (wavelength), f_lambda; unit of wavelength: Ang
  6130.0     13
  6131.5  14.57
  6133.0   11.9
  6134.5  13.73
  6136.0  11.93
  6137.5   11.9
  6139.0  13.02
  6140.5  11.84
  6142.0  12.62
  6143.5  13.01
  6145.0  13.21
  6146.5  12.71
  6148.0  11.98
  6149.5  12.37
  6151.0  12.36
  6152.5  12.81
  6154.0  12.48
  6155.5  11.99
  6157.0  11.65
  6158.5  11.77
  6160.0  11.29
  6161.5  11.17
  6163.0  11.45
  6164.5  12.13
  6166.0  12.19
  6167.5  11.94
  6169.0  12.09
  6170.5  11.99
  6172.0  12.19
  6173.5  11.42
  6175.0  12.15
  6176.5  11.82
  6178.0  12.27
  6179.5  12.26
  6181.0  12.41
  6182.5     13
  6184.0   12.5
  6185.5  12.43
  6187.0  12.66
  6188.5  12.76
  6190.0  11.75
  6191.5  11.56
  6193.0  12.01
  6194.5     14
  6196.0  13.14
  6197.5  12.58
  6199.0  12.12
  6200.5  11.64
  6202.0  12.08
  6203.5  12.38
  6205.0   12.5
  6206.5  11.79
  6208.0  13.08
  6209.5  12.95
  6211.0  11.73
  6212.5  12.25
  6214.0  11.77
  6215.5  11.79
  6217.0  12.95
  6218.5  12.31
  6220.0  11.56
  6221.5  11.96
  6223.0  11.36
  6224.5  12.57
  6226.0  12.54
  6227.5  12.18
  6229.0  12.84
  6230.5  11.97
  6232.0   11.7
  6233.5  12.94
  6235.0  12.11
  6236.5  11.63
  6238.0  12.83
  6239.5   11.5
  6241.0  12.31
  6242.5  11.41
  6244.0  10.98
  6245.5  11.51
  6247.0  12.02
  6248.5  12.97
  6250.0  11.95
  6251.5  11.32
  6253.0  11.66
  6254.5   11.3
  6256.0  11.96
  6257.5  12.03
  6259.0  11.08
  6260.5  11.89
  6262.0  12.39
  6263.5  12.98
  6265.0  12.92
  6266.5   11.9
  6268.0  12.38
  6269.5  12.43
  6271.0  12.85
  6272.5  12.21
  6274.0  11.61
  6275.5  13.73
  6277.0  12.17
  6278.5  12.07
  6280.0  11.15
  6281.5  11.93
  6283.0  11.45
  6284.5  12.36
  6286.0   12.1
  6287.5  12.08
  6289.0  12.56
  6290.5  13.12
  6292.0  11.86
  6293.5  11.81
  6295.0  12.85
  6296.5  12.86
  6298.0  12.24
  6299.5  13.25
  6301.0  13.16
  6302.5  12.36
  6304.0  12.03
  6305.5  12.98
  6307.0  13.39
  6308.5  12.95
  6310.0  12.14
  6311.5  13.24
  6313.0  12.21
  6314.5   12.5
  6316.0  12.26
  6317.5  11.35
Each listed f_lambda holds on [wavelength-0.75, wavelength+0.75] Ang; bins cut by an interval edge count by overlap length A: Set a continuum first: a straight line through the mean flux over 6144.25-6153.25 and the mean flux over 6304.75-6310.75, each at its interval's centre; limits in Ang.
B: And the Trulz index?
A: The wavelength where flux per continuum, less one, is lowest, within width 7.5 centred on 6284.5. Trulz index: 6283.0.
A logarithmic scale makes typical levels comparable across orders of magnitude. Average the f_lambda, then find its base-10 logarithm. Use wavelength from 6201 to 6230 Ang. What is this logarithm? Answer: 1.09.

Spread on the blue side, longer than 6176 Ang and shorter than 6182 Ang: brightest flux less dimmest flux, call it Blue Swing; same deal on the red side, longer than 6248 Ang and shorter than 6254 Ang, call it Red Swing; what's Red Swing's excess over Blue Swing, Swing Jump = 1.1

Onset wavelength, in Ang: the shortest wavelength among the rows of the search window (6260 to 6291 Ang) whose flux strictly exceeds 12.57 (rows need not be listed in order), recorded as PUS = 6263.5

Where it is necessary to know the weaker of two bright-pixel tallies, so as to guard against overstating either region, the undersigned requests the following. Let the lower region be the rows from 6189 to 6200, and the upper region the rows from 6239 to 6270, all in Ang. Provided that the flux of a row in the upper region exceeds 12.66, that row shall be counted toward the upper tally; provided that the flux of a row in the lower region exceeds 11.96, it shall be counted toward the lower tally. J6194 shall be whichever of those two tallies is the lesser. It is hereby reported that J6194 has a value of 3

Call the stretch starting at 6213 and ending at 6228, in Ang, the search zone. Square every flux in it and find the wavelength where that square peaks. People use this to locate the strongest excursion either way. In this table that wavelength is 6217.0 Ang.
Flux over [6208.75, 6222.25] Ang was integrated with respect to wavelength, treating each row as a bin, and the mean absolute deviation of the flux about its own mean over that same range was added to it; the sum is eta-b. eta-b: 164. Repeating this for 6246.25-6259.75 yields 160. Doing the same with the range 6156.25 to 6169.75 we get 159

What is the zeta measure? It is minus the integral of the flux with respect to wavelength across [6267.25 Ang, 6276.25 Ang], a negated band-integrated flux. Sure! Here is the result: -113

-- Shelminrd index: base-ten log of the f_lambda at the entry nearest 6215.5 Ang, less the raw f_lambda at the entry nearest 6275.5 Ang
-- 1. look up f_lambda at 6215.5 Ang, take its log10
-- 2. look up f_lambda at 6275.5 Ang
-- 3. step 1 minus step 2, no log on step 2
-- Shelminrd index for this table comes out -12.7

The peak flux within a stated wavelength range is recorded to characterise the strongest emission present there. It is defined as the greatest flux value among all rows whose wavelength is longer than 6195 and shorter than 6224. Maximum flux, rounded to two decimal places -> 13.14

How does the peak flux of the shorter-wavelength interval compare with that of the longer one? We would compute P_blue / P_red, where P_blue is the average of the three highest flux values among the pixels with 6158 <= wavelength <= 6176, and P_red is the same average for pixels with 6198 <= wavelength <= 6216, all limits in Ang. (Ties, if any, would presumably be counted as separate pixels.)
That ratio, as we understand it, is 0.95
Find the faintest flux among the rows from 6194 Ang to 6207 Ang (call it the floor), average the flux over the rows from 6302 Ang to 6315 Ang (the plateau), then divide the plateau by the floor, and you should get 1.09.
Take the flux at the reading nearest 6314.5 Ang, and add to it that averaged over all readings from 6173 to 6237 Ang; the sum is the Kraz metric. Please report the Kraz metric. 24.8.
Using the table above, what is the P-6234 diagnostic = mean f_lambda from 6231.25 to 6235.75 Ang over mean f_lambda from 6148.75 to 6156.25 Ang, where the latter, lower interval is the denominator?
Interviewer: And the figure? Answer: 0.99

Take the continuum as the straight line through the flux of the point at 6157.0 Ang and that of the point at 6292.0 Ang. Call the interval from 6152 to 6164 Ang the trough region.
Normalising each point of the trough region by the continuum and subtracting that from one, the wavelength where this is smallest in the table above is 6152.5 Ang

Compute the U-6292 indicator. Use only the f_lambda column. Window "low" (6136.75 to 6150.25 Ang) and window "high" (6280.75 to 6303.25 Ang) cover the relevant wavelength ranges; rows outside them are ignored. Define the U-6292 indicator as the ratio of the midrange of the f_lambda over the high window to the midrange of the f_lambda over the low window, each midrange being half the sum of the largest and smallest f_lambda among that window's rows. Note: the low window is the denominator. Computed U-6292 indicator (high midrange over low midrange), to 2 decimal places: 0.99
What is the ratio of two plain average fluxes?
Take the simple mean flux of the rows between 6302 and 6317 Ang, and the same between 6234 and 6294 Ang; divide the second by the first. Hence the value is 0.96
